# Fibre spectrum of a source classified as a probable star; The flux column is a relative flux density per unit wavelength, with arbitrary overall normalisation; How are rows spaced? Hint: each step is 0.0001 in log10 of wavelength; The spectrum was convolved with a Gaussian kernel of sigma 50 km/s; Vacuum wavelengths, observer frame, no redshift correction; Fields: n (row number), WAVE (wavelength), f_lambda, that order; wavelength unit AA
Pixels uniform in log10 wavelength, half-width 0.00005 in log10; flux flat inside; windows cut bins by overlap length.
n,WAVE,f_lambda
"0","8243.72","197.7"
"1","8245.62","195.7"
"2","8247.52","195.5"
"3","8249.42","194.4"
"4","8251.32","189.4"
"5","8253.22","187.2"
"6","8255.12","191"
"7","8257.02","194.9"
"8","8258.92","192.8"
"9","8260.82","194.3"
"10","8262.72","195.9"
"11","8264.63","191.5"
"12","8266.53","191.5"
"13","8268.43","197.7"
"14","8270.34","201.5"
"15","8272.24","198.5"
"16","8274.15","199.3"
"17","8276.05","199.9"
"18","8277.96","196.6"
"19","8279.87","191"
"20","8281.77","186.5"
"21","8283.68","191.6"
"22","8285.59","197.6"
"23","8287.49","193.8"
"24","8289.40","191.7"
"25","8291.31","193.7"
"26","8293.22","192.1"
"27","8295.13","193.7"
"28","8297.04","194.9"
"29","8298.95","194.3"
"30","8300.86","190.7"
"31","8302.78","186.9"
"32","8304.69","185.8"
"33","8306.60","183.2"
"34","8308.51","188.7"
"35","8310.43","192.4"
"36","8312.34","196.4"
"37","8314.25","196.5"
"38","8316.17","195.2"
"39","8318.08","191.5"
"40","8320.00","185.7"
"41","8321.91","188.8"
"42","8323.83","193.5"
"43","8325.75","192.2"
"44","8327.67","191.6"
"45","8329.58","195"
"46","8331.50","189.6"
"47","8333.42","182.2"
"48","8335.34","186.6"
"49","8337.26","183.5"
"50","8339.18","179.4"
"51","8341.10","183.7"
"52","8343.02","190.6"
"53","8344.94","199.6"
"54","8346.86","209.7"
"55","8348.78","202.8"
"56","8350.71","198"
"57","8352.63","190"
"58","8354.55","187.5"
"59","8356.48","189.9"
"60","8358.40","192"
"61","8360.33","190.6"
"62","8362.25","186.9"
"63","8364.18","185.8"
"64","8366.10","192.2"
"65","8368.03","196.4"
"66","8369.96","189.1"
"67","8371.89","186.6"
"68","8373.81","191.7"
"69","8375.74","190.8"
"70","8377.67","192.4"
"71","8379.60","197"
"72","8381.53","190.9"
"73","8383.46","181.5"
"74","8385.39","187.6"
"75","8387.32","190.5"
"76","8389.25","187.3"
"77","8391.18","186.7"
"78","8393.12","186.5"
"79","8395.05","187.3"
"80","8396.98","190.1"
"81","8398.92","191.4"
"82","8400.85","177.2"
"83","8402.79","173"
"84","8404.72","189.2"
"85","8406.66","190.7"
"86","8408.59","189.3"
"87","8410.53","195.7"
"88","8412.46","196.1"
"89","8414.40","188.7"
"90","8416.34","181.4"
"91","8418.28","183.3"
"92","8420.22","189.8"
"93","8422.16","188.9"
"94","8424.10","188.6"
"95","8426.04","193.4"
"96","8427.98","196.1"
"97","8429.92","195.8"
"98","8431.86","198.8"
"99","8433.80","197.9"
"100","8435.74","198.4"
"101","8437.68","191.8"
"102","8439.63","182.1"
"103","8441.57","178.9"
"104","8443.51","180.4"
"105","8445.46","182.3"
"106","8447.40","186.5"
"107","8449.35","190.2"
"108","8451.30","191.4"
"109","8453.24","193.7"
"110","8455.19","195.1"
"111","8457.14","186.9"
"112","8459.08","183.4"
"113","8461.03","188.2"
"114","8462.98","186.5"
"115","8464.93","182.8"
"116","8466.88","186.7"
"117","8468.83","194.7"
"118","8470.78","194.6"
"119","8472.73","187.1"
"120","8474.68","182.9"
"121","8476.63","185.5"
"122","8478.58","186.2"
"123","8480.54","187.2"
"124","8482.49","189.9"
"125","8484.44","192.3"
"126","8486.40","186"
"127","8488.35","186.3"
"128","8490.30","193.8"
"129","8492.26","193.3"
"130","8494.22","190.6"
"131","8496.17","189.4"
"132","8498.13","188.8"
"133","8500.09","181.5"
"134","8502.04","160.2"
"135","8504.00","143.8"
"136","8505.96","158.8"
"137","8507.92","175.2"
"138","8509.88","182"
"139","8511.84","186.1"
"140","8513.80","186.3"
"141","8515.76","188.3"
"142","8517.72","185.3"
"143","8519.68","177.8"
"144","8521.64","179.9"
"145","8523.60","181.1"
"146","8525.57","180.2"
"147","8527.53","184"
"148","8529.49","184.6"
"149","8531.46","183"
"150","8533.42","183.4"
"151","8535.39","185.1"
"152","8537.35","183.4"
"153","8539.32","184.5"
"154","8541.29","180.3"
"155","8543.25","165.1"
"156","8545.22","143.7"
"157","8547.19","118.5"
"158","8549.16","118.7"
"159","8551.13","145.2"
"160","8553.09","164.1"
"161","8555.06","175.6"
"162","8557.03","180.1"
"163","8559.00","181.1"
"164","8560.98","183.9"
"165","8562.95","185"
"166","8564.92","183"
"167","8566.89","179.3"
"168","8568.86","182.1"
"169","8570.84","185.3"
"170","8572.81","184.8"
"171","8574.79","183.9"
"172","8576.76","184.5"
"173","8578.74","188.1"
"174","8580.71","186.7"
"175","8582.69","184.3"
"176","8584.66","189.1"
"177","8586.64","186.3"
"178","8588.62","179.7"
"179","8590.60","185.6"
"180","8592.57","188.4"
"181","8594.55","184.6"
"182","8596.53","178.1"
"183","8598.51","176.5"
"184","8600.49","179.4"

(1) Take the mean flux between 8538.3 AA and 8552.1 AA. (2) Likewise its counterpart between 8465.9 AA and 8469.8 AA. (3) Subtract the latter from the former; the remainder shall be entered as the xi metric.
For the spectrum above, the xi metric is -40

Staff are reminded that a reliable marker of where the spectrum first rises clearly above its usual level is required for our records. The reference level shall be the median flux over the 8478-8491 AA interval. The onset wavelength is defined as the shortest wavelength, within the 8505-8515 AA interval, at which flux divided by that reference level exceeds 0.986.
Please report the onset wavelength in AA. 8511.84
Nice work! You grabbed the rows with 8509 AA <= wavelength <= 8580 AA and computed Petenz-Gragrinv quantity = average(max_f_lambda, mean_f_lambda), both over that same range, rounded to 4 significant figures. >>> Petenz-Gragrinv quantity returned 182.3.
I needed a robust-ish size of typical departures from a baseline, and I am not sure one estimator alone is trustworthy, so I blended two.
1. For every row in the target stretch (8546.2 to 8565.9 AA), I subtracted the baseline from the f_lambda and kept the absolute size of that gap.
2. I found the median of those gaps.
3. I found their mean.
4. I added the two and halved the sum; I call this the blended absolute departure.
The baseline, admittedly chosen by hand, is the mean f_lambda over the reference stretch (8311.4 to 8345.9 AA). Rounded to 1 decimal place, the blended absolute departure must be 19.4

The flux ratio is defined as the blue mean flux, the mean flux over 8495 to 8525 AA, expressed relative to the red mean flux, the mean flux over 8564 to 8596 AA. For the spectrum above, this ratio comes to 0.96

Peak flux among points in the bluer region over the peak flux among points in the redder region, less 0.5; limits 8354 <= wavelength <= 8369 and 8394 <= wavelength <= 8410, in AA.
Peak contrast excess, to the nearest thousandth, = 0.526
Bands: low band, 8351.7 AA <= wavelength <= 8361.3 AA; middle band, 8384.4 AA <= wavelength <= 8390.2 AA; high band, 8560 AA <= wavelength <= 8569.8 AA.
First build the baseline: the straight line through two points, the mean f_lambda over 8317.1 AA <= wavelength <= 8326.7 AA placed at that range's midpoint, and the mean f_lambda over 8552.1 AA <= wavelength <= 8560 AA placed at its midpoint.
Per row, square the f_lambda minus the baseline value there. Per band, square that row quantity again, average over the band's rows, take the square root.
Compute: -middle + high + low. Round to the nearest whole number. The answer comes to 70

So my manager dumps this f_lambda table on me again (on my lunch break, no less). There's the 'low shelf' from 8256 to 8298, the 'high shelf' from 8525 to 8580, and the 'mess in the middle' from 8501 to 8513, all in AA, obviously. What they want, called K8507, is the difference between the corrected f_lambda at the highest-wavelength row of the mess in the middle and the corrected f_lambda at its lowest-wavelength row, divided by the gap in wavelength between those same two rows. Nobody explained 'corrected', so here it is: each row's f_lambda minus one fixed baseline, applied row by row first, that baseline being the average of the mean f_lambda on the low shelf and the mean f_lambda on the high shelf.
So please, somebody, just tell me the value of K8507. 2.6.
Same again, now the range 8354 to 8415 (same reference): 0.0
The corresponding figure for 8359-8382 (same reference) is 0.0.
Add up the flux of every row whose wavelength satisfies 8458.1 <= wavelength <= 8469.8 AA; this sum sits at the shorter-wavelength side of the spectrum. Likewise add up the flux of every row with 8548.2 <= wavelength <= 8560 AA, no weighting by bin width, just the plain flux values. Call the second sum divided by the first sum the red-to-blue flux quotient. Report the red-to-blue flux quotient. 0.86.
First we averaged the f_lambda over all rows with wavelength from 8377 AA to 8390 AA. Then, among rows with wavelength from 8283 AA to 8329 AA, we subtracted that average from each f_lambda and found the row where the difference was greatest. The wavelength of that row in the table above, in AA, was 8285.59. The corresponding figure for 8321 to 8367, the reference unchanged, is 8346.86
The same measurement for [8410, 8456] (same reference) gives 8431.86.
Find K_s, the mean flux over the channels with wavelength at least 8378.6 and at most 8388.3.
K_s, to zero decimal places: 190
